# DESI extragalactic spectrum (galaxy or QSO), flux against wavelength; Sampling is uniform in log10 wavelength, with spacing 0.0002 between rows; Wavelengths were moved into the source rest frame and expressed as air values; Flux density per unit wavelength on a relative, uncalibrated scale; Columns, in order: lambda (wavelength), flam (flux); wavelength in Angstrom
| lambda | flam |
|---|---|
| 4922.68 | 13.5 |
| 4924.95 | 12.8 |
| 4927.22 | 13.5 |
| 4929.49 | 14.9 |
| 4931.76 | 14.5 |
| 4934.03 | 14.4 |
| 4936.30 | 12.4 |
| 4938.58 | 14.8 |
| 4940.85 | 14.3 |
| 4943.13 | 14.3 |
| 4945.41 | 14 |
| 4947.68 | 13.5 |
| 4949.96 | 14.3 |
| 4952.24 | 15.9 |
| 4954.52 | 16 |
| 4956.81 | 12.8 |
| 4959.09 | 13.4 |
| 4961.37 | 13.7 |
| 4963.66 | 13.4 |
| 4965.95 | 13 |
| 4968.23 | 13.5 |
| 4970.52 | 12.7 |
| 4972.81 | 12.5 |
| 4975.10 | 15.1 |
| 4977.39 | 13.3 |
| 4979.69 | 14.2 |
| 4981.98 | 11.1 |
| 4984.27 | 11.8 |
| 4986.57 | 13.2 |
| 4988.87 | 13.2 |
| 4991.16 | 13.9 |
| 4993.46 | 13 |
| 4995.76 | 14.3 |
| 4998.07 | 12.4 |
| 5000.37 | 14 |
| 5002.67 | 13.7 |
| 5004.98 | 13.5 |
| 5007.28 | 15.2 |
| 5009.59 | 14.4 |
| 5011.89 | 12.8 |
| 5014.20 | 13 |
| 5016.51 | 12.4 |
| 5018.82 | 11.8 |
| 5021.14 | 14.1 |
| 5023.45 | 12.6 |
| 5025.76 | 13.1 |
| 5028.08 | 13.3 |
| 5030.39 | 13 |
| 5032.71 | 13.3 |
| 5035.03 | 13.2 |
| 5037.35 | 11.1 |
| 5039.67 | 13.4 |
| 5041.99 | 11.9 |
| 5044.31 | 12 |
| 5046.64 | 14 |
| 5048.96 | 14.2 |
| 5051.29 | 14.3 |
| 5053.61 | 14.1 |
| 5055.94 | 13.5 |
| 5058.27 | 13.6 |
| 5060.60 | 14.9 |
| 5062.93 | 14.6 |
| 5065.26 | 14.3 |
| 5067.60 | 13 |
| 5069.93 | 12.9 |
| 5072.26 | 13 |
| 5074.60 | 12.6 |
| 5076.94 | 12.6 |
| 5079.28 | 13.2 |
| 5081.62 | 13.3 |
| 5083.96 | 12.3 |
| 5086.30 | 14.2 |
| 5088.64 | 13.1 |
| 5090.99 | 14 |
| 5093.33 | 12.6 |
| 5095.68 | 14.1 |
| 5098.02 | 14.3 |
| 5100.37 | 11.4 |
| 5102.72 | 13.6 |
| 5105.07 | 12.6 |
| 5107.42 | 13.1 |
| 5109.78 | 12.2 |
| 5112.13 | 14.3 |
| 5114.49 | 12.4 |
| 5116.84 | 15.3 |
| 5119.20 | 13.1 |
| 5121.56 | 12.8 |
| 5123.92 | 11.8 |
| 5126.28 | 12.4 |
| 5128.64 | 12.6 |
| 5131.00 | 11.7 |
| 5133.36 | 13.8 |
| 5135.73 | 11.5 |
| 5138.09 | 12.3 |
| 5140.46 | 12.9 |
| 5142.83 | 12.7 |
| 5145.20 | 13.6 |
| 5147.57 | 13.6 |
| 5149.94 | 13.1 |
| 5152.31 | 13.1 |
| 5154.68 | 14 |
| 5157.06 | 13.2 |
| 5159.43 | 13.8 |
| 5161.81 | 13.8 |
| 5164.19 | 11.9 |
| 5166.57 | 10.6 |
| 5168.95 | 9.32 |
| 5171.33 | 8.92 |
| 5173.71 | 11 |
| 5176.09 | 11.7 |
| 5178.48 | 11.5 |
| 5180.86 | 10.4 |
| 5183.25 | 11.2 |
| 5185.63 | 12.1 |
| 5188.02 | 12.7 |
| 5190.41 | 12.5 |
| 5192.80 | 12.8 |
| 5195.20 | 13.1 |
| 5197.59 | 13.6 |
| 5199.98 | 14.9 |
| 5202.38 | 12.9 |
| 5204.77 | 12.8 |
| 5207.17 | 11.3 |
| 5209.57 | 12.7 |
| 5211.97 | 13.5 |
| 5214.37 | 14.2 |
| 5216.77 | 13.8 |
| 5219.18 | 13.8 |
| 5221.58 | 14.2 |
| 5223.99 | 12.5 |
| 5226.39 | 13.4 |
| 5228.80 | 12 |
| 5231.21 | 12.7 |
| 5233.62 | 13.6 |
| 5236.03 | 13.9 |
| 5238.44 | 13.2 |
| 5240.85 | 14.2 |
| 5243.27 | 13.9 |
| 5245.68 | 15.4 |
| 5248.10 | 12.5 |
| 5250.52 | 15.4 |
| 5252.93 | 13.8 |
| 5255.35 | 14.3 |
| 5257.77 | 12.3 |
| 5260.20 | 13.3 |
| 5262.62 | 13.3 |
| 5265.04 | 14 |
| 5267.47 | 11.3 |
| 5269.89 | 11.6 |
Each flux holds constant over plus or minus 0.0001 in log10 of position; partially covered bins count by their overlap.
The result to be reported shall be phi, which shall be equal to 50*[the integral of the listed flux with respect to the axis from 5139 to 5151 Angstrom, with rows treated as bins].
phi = 7893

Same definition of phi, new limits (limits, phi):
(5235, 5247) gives 8466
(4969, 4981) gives 8112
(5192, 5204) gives 8075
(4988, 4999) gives 7360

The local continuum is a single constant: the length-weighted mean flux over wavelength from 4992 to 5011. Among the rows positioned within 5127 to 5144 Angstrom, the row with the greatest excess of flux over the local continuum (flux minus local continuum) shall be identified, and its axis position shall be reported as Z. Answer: 5133.36 Angstrom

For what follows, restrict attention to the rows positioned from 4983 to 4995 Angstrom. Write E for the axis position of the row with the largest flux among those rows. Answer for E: 4991.16 Angstrom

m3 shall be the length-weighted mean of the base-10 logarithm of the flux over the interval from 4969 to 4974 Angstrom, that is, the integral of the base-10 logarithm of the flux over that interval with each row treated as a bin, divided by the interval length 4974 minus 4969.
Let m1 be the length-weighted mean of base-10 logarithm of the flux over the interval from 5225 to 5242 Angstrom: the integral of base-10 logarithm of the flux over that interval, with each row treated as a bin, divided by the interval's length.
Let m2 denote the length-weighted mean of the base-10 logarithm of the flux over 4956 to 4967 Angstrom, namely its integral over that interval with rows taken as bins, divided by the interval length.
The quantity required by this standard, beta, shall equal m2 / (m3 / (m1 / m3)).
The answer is 1.04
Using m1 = 1.123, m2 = 1.123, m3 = 1.10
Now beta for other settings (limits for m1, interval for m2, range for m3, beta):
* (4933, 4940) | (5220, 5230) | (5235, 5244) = 0.98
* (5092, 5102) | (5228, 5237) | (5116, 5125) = 1.00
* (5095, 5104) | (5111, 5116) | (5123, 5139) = 1.07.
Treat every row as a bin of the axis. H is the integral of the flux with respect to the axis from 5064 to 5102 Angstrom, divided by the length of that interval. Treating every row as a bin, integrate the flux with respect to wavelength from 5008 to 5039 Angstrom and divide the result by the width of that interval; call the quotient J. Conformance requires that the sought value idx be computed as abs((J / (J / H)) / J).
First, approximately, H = 13.19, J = 13.0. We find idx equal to 1.02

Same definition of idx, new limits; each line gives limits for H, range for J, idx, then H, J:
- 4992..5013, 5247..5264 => 1.01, 13.70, 13.6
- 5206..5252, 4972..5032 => 1.02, 13.49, 13.3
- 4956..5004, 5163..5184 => 1.24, 13.25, 10.7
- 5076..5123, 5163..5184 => 1.23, 13.22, 10.7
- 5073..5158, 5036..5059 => 0.99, 13.04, 13.2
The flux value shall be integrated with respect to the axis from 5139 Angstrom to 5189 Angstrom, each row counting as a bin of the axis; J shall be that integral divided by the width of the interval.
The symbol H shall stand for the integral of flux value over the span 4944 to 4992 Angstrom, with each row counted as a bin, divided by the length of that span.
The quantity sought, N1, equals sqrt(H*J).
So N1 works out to 12.8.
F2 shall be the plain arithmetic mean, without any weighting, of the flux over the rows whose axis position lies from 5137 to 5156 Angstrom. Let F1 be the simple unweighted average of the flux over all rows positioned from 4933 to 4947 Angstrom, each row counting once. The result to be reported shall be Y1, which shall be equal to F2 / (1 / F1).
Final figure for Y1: 185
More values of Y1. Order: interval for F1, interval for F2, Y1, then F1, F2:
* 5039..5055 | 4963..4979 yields 179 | 13.4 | 13.4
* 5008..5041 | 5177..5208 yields 161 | 13.0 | 12.4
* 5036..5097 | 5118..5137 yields 166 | 13.3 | 12.5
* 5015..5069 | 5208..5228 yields 180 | 13.3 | 13.5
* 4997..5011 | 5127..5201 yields 172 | 13.9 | 12.4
